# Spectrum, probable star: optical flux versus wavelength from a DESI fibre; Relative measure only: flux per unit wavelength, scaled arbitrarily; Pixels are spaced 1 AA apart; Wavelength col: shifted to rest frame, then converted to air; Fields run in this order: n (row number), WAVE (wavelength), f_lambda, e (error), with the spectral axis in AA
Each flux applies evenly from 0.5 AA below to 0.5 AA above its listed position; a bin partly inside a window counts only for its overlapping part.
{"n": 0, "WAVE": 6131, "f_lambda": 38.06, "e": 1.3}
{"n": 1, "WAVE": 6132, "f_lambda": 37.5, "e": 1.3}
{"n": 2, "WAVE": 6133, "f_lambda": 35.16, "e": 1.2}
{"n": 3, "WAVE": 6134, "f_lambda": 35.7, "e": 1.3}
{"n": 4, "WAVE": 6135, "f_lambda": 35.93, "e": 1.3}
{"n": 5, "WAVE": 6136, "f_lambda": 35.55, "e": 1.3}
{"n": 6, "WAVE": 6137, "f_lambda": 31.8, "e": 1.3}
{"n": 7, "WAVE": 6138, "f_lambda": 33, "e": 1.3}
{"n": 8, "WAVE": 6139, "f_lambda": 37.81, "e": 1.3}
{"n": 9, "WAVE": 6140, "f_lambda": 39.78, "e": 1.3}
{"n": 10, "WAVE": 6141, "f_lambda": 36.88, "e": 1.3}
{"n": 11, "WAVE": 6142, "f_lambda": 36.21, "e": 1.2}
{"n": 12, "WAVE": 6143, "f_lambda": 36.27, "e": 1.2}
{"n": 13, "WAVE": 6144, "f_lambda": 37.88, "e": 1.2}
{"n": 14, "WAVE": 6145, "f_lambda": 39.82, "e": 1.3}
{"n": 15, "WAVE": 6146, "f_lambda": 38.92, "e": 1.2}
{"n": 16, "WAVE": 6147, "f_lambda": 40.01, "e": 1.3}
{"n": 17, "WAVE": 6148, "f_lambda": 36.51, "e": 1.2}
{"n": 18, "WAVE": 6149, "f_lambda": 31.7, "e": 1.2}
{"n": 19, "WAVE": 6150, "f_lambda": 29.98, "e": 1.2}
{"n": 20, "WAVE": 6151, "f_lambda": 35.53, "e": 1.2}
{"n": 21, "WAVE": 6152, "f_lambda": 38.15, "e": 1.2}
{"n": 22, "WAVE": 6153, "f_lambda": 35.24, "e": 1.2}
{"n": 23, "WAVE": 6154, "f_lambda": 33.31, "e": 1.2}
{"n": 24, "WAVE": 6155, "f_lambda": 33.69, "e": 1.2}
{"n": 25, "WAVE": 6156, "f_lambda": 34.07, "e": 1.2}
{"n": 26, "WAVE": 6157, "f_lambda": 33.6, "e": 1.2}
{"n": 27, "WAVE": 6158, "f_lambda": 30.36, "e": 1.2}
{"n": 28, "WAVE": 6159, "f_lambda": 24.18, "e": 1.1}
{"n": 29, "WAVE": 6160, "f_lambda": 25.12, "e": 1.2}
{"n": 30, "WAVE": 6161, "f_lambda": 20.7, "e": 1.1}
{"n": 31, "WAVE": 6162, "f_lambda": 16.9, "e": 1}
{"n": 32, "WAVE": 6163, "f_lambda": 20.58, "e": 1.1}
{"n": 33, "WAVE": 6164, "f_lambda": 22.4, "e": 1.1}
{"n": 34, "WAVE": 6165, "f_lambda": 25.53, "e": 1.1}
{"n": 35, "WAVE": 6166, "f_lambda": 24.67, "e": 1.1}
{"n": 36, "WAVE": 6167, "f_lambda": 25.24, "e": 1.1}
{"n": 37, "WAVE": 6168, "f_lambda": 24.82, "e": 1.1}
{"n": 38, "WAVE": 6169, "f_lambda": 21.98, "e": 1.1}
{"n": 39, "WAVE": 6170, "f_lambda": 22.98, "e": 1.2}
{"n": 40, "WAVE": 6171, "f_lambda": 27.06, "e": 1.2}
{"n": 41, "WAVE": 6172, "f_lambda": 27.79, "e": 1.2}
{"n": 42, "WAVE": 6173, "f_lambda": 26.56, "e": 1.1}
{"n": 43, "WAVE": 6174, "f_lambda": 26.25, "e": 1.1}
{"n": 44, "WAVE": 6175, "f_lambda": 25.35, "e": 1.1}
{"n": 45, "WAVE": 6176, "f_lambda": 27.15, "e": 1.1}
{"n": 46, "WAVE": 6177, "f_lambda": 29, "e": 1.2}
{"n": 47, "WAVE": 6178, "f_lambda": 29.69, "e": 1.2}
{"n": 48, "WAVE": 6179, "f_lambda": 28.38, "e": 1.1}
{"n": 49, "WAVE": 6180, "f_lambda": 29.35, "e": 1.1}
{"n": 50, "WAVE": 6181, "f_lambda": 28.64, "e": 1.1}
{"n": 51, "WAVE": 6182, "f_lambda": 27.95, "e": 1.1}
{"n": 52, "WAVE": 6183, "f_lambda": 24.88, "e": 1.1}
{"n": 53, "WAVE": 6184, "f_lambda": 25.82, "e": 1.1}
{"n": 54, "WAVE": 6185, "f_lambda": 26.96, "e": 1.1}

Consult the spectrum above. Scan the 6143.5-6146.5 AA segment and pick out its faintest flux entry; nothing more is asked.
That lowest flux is 37.88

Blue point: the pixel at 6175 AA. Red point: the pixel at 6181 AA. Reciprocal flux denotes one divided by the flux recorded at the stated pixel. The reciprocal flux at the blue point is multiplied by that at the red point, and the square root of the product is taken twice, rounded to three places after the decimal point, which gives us 0.193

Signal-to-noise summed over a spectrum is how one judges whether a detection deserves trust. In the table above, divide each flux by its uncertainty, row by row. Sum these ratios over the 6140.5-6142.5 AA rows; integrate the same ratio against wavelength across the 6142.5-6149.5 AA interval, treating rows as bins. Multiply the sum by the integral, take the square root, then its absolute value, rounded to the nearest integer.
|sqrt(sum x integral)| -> 112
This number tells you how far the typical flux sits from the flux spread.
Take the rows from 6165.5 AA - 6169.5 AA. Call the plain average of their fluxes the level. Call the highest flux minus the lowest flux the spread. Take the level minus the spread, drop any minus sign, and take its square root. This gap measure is 4.6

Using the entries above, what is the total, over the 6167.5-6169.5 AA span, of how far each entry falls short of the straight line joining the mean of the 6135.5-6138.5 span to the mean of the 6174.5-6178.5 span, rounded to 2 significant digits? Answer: 11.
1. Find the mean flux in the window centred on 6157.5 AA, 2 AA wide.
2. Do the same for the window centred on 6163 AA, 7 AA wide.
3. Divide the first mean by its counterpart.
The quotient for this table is 1.44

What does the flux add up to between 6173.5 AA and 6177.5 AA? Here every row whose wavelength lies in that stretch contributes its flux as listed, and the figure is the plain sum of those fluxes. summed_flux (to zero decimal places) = 108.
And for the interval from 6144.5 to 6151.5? 252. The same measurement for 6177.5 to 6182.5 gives 144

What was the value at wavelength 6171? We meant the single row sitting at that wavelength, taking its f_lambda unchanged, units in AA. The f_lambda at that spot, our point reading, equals 27.06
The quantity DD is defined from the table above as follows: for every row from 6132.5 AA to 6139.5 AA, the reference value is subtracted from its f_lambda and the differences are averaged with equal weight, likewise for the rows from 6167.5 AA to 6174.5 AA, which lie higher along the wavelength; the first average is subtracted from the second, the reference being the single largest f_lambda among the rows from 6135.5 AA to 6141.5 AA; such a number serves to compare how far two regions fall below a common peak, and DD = -9.6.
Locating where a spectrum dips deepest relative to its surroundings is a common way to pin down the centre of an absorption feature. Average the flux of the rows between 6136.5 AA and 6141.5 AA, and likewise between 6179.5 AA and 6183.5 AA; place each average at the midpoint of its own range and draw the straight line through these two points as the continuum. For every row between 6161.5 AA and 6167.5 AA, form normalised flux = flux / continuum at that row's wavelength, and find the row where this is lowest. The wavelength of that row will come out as 6162 AA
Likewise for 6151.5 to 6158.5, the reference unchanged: 6158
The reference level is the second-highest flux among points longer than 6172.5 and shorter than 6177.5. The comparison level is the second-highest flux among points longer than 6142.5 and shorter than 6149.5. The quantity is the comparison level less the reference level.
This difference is 13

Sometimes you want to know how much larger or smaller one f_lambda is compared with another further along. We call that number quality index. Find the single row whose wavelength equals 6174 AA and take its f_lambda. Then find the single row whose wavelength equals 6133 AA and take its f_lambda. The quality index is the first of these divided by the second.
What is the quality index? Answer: 0.75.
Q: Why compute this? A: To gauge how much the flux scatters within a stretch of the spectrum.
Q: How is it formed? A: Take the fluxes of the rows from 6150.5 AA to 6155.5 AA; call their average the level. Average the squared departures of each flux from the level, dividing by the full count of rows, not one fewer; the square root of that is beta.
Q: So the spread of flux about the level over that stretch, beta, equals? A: 1.7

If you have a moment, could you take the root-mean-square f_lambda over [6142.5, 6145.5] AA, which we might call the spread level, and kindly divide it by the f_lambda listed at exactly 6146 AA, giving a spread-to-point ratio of 1.0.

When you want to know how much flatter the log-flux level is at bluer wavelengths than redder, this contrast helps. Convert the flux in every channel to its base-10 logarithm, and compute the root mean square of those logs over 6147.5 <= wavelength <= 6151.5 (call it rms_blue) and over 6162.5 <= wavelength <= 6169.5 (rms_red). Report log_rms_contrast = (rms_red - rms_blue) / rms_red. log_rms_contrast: -0.11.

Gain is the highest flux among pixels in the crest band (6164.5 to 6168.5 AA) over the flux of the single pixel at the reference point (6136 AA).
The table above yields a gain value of 0.72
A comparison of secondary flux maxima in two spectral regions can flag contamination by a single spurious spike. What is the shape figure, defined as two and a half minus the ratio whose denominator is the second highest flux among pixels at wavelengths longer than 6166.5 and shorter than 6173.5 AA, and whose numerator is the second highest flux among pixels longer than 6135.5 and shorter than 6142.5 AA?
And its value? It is 1.10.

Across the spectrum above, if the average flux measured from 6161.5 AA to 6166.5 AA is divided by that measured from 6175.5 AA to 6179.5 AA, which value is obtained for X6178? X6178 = 0.77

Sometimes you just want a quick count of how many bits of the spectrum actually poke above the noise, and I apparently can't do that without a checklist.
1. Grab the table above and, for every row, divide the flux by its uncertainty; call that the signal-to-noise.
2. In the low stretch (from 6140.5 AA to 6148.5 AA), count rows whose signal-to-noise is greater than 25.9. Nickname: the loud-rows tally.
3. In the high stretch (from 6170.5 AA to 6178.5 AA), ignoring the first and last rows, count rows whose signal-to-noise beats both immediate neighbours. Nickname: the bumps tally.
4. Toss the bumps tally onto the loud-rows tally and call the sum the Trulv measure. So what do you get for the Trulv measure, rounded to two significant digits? 10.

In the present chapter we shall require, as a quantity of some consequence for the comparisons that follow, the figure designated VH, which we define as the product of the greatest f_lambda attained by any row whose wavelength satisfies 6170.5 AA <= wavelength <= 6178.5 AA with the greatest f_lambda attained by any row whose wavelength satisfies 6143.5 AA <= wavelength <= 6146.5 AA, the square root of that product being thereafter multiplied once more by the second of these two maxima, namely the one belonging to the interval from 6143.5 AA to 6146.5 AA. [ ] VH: 1369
